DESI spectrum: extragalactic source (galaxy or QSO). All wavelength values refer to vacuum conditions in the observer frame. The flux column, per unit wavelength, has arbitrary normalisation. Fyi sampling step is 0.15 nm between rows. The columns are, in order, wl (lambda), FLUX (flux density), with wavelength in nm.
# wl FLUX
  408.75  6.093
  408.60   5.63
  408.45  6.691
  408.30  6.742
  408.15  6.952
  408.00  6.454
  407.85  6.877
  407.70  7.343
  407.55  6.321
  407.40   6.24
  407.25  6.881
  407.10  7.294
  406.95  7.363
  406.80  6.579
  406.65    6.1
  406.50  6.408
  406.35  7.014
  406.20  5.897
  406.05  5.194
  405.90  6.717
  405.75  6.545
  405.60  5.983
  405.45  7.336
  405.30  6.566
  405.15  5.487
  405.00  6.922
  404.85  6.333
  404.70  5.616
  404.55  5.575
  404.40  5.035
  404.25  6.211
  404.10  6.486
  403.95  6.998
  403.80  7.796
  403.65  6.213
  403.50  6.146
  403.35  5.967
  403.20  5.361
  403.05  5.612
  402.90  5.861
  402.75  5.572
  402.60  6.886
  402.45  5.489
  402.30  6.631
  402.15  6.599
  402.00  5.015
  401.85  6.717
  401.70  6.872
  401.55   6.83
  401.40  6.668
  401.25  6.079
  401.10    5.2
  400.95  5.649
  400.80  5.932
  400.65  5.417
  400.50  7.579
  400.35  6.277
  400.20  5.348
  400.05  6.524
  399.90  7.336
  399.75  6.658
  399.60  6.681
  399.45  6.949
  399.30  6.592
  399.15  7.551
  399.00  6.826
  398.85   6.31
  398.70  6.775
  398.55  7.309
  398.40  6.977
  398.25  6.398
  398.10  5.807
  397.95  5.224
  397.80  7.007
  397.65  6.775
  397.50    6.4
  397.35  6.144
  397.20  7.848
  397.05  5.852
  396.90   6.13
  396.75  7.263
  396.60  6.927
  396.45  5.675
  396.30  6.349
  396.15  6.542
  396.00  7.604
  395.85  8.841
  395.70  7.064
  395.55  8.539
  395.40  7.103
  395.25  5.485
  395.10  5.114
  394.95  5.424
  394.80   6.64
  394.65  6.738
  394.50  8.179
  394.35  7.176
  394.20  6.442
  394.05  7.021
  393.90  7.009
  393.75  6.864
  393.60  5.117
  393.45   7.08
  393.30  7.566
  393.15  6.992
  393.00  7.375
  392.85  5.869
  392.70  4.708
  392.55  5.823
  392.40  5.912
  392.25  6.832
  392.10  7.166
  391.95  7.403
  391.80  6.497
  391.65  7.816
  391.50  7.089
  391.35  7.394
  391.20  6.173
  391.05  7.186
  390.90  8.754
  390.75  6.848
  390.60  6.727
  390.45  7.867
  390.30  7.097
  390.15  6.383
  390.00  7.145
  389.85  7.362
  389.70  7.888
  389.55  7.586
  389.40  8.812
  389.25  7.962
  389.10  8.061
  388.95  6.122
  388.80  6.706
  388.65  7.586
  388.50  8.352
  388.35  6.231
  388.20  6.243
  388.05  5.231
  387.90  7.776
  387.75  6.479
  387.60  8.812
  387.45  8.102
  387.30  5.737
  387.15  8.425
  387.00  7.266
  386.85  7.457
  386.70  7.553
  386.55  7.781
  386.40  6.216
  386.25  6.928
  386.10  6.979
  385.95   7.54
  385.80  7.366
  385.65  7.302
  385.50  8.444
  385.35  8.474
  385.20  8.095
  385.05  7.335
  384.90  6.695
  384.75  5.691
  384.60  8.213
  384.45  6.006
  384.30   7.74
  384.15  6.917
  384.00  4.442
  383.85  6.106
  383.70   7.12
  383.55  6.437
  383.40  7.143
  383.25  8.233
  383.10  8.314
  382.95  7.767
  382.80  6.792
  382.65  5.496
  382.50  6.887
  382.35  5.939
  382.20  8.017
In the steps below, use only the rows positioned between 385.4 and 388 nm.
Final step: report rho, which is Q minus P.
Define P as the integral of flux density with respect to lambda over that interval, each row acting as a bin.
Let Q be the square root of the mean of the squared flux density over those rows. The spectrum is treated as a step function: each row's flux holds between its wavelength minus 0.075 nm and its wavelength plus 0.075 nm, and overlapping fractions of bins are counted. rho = -12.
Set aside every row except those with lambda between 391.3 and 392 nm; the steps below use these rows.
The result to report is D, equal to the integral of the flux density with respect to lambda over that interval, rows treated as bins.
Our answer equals 5.1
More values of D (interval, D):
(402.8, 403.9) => 6.8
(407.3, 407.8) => 3.3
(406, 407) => 6.4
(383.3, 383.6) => 2.1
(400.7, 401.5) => 4.7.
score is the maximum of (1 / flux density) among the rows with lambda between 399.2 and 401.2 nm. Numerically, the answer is 0.192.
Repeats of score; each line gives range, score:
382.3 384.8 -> 0.225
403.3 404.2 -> 0.168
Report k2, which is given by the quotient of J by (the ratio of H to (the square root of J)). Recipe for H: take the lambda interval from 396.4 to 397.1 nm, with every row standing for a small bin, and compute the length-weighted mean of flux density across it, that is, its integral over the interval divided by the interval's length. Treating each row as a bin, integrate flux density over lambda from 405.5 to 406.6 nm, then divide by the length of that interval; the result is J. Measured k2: 2.4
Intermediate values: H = 6.4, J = 6.3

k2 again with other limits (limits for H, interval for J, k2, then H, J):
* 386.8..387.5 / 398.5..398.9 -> 2.4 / 7.4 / 6.8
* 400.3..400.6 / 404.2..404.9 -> 2.0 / 6.9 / 5.7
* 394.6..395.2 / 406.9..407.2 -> 3.3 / 5.9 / 7.3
